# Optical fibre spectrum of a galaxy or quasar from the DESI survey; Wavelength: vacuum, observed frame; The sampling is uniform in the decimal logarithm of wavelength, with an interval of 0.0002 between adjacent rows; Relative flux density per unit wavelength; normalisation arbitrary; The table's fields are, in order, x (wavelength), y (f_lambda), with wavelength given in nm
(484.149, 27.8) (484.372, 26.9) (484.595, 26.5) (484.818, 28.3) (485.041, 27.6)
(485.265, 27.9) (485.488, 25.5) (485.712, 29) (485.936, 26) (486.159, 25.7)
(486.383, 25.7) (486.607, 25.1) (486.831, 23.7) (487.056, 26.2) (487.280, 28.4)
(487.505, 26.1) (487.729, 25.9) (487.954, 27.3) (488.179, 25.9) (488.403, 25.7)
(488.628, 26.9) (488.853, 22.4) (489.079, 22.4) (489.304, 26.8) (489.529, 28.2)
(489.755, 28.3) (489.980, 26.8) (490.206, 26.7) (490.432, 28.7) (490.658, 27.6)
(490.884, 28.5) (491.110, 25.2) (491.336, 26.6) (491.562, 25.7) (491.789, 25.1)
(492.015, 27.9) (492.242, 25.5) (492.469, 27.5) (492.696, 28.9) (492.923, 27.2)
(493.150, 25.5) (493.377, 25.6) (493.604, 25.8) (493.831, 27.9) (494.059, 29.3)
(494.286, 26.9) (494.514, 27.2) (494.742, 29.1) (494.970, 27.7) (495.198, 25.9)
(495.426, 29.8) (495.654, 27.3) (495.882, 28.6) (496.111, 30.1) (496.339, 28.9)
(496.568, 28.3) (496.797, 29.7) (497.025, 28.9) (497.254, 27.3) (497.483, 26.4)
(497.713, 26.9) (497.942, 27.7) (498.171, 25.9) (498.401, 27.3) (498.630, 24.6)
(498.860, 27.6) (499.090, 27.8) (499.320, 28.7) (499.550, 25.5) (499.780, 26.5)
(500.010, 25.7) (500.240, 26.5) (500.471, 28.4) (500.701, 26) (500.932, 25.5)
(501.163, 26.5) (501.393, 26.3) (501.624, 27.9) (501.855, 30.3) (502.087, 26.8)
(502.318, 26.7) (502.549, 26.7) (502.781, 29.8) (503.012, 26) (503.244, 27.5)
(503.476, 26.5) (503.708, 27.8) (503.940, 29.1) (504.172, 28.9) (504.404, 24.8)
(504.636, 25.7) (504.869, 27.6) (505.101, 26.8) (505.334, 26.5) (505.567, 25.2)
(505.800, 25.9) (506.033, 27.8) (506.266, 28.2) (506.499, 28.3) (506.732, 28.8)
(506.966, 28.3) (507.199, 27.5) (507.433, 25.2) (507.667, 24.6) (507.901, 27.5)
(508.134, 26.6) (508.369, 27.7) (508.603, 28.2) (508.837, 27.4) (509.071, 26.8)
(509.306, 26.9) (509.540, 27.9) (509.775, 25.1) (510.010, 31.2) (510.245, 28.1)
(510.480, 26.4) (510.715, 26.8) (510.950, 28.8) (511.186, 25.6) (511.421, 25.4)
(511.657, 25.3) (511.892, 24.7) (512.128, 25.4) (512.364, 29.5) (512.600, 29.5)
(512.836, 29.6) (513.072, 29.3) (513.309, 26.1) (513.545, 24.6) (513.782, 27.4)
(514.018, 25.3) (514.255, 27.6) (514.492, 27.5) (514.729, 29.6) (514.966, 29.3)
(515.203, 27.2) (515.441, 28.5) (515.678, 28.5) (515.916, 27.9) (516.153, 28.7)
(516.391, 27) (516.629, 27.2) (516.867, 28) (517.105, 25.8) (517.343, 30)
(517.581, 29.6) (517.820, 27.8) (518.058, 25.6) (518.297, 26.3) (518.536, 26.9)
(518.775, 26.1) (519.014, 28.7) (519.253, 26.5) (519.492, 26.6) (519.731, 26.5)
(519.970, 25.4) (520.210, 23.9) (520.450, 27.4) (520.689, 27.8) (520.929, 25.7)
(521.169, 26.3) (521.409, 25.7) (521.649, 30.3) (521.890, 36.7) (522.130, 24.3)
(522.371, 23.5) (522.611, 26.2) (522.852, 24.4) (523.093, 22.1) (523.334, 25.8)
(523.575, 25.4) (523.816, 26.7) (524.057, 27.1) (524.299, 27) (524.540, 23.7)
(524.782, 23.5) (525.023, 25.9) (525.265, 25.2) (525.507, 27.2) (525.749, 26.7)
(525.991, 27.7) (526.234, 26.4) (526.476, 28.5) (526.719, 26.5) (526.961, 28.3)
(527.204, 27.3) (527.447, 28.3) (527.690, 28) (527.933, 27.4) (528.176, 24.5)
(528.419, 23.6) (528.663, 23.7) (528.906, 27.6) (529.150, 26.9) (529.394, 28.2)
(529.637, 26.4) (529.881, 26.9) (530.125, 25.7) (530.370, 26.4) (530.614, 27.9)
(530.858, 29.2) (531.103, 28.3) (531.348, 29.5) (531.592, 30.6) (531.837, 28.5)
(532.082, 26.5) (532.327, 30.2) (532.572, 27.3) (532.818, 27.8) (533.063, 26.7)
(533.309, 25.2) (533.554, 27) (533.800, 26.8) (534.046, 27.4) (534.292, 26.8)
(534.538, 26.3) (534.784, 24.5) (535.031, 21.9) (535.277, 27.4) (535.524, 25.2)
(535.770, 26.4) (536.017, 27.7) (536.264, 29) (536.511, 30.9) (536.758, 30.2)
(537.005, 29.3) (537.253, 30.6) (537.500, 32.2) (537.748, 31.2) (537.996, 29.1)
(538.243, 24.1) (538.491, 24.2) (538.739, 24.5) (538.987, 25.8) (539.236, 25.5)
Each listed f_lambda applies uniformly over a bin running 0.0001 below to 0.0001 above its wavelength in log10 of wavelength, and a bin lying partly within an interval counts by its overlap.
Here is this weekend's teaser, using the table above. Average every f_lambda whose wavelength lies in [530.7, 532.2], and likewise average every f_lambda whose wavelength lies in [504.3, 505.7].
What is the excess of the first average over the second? 2.7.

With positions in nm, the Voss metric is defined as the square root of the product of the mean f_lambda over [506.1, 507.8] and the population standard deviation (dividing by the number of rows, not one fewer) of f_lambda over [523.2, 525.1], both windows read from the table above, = 6.0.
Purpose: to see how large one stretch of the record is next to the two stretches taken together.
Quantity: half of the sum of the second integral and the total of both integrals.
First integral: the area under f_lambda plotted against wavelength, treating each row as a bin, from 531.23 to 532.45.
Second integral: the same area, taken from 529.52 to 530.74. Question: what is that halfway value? 50.3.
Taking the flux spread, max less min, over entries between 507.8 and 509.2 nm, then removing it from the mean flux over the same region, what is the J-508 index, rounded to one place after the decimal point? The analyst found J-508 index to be 25.8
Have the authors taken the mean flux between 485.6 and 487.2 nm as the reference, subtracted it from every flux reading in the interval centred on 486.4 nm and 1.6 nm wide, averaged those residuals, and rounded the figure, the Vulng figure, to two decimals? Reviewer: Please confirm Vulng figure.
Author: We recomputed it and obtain 0.00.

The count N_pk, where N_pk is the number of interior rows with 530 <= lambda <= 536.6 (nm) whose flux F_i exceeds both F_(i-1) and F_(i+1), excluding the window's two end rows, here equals 7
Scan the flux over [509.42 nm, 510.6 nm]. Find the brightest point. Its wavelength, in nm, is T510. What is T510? 510.010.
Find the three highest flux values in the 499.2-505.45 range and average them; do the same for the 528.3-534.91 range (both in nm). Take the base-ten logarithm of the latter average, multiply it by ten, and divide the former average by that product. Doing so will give 2.01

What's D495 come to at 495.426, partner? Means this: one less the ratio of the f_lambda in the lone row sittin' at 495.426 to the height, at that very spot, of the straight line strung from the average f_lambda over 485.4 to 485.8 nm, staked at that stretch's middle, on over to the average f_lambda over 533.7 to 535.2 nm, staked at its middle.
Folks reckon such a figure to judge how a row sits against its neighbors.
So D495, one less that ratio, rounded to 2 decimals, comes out -0.11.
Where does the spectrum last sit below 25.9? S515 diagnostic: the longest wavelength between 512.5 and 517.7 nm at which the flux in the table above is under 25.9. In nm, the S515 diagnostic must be 517.105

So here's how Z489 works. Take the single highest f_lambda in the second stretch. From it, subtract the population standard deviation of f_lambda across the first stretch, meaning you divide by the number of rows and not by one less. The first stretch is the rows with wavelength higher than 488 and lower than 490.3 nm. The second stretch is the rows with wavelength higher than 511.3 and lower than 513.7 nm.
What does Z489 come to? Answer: 27.6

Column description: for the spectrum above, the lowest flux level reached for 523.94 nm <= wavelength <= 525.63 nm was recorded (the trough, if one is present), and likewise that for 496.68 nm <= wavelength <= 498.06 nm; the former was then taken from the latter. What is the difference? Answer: 2.9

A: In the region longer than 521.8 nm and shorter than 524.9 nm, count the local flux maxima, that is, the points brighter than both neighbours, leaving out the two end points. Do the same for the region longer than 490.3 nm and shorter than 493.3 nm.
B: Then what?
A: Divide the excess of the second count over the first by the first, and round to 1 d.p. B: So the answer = 0.3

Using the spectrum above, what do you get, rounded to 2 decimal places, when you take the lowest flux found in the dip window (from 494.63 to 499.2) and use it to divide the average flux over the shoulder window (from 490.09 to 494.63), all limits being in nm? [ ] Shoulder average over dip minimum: 1.10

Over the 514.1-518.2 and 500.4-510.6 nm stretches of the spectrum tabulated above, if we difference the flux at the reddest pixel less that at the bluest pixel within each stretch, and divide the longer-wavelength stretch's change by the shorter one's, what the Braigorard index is 1.0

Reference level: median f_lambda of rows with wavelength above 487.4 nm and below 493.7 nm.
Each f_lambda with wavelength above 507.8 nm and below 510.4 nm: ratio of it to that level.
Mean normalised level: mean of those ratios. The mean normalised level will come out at 1.035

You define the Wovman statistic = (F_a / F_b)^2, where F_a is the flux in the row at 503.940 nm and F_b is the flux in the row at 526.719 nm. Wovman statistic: 1.21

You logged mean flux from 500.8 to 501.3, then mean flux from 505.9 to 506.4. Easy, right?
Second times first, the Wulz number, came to 728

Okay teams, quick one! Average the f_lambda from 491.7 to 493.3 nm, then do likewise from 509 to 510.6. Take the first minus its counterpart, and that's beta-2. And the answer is -0.7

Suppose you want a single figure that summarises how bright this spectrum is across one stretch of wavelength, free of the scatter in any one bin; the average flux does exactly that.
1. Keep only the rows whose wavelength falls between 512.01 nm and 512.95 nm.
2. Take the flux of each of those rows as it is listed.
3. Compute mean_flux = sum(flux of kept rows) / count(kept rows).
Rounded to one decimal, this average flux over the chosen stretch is 28.5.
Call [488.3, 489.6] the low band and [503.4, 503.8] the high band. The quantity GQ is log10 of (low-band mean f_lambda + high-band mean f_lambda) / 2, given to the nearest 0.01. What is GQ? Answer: 1.42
